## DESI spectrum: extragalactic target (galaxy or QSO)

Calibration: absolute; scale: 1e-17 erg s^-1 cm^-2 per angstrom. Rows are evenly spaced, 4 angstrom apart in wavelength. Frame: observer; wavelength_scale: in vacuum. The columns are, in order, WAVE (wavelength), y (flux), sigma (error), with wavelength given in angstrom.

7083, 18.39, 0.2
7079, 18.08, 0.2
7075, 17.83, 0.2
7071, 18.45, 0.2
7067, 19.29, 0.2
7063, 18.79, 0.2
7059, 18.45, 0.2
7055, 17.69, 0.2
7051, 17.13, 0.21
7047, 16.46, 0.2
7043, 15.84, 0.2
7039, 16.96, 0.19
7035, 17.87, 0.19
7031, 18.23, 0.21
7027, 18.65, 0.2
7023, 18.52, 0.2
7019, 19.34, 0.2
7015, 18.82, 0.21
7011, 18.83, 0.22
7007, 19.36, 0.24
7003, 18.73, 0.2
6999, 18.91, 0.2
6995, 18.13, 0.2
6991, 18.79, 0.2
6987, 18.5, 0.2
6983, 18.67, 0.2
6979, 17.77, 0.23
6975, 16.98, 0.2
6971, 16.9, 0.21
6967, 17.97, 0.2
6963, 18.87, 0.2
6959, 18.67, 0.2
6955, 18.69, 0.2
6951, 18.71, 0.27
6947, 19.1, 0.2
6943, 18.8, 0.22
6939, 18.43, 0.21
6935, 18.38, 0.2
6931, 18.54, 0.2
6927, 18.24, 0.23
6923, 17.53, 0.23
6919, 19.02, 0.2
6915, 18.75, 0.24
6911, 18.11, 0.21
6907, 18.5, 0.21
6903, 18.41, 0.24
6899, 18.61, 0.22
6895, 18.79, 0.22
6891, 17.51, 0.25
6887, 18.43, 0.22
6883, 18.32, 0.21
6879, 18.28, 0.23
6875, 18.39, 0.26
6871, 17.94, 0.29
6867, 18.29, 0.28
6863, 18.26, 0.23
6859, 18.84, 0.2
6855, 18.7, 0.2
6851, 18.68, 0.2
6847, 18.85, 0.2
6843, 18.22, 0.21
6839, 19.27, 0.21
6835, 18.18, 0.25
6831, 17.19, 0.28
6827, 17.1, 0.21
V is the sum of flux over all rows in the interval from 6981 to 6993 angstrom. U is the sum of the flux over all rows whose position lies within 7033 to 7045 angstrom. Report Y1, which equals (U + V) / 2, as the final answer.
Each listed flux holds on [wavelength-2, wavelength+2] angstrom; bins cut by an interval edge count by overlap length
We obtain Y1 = 53.3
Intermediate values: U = 50.7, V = 56.0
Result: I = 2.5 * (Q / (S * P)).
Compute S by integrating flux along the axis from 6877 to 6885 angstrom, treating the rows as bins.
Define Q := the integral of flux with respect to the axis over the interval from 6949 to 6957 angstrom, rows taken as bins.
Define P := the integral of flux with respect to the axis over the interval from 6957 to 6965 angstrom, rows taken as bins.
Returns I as 0.0170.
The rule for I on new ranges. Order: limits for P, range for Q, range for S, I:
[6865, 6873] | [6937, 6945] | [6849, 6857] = 0.0172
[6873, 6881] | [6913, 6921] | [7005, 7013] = 0.0169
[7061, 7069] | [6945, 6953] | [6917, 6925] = 0.0170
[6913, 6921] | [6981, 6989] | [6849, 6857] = 0.0165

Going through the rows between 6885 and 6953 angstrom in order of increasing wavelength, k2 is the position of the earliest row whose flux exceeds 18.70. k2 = 6895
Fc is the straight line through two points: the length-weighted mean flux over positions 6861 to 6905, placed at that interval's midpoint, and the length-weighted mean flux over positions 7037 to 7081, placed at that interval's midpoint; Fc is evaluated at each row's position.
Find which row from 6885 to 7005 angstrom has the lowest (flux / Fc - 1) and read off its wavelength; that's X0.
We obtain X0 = 6971 angstrom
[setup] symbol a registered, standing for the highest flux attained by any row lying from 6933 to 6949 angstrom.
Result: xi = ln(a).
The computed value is 2.95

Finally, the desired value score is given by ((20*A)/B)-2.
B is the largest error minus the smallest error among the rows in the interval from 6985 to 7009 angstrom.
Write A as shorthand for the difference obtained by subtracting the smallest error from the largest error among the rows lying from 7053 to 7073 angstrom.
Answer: -2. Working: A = 0.000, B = 0.040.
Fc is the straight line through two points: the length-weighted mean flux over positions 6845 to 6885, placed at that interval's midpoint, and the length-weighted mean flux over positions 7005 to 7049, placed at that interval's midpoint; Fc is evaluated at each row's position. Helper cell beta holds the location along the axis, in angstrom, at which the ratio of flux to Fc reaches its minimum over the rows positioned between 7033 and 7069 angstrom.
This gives 7043 angstrom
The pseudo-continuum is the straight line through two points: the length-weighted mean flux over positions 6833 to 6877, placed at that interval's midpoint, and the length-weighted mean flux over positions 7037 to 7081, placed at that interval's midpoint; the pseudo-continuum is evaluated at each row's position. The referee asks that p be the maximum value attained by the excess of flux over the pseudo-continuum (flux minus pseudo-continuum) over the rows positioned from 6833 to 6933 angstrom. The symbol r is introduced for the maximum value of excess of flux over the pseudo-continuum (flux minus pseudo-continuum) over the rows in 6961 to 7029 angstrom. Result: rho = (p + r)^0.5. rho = 1.49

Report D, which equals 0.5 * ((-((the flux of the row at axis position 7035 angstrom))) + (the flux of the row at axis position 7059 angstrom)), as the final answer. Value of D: 0.29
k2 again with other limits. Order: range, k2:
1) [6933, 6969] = 6943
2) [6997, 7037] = 6999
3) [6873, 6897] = 6895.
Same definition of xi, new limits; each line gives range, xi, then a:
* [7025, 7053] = 2.93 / 18.65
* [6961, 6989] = 2.94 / 18.87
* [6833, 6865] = 2.96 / 19.27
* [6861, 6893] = 2.91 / 18.43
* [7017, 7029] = 2.96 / 19.34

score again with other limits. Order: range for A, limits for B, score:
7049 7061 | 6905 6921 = 3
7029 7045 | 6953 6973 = 38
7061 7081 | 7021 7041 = -2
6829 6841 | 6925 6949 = 45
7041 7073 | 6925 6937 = 5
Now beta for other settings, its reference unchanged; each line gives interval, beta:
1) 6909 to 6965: 6923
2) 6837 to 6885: 6871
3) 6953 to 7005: 6971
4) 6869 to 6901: 6891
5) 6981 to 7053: 7043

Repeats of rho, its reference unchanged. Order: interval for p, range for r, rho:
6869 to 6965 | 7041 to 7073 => 1.59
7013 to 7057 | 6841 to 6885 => 1.34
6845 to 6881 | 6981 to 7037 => 1.34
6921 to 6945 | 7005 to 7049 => 1.45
